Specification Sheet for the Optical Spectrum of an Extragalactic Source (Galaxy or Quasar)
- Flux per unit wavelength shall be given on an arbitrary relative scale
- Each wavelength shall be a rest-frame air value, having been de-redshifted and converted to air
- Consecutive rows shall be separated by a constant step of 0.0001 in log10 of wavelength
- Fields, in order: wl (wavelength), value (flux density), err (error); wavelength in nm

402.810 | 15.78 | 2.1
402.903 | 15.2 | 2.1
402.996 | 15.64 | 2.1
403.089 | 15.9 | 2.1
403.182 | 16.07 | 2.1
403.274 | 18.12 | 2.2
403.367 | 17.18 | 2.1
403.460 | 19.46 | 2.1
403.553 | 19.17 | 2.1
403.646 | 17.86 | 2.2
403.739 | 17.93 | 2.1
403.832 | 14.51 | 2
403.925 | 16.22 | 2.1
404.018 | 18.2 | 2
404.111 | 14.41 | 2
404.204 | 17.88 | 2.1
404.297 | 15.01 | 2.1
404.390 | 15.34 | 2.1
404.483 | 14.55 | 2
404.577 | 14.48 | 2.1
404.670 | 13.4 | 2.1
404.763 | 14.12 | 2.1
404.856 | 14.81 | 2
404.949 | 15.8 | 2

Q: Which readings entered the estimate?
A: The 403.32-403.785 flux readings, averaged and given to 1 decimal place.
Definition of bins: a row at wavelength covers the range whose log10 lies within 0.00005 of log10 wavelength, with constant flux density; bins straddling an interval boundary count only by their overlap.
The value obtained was 18.3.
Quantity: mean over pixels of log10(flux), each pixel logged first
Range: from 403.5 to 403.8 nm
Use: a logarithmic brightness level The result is 1.26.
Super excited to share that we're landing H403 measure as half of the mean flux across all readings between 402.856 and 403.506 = 8.4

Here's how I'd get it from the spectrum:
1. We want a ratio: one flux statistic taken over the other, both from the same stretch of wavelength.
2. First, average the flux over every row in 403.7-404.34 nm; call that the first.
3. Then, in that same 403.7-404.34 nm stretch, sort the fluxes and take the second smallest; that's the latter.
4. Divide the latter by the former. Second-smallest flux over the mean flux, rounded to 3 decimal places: 0.890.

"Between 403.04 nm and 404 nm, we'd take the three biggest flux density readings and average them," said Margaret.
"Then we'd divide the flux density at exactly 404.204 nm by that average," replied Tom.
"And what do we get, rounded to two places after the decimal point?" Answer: 0.95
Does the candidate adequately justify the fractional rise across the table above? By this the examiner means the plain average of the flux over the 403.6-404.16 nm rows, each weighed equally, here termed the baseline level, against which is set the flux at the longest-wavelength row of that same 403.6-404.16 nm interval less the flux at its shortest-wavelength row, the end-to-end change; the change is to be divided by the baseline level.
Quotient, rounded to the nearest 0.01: -0.21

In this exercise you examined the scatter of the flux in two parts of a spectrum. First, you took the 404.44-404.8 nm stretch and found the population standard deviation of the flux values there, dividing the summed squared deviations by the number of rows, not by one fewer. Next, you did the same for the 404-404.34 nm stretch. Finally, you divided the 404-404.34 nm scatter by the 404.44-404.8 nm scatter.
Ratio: 3.7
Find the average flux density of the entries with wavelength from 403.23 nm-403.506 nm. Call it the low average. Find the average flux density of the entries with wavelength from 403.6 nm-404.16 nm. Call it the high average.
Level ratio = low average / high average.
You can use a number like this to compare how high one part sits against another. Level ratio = 1.10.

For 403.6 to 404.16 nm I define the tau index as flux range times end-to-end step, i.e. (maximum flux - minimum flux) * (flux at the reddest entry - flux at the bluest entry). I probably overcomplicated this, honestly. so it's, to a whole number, -13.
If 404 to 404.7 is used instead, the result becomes -23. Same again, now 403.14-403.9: -8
